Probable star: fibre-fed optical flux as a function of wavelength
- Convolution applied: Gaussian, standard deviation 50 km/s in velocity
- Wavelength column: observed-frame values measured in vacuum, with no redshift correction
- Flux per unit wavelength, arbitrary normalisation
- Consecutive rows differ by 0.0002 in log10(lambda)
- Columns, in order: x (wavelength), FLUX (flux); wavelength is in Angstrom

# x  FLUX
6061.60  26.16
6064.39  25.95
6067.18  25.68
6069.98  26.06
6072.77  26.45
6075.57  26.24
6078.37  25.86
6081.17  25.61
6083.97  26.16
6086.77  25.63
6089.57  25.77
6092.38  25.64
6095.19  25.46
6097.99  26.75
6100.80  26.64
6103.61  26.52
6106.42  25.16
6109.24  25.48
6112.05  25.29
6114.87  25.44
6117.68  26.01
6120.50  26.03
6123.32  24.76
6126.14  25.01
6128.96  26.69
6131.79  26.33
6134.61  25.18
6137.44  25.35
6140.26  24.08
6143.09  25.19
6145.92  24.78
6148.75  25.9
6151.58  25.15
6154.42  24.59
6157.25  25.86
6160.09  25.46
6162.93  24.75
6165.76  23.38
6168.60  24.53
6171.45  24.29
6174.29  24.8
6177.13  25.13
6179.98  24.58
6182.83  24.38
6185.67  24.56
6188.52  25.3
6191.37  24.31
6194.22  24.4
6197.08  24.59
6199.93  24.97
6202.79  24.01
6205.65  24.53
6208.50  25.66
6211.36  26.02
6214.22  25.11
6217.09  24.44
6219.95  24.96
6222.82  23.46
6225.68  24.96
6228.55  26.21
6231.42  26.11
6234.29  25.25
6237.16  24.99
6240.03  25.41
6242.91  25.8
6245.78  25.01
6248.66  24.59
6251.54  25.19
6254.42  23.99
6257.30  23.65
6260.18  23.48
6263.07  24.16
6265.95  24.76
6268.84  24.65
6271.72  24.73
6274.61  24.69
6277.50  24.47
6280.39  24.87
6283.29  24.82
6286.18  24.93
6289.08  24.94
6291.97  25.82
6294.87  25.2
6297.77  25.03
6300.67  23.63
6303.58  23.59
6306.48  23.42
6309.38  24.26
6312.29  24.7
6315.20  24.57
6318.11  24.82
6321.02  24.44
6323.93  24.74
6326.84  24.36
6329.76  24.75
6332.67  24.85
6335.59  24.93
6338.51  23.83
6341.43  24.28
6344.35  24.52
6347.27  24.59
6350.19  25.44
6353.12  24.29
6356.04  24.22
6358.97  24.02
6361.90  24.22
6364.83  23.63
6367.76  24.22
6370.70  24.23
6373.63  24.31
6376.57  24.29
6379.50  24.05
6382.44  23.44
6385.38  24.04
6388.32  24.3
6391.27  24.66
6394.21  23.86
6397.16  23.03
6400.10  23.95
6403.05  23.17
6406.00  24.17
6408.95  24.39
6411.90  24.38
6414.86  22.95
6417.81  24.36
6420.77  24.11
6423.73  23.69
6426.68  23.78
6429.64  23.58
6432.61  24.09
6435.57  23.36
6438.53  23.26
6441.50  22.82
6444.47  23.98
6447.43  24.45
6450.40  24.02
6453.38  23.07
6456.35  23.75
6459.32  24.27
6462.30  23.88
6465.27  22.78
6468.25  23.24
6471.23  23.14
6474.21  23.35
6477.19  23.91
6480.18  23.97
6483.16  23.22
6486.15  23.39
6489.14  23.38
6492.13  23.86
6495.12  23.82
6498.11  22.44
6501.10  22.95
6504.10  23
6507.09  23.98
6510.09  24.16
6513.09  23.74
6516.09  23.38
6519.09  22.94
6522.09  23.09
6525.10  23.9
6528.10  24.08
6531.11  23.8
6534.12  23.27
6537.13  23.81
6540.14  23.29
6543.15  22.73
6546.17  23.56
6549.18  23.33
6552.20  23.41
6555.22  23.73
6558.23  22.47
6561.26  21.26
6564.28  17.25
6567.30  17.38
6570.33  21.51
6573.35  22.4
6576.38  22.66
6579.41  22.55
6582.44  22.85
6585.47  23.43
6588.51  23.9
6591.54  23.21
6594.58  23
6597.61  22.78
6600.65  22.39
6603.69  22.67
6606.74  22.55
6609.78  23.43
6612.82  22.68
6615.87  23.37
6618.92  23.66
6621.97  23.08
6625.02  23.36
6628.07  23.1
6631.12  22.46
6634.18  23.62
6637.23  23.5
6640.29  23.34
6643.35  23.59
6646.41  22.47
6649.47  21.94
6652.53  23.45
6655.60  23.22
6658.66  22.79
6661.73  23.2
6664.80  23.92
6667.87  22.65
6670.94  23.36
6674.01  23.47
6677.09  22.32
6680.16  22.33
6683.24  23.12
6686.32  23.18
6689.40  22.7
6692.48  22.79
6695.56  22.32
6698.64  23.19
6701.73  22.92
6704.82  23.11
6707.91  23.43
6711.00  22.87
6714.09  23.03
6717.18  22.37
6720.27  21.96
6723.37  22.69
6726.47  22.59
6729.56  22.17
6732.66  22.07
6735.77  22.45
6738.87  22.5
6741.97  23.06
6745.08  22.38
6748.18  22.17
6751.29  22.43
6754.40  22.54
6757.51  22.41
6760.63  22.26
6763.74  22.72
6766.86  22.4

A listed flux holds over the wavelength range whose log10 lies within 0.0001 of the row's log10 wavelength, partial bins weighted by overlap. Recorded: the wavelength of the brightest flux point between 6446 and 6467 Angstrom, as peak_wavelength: 6447.43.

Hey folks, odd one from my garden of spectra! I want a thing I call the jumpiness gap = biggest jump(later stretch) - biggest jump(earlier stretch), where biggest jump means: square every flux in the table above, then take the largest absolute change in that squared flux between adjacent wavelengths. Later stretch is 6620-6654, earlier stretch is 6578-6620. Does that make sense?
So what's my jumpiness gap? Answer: 28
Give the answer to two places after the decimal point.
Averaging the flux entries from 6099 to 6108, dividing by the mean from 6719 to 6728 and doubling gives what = 2.33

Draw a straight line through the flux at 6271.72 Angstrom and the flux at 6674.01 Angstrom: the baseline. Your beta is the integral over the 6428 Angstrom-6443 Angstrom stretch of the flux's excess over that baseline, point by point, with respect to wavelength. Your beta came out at -12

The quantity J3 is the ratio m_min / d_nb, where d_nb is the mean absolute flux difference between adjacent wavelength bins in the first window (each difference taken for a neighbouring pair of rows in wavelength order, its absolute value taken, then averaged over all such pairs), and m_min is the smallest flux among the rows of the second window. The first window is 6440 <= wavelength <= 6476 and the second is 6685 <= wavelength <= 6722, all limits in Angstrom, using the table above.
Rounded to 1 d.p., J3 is 37.3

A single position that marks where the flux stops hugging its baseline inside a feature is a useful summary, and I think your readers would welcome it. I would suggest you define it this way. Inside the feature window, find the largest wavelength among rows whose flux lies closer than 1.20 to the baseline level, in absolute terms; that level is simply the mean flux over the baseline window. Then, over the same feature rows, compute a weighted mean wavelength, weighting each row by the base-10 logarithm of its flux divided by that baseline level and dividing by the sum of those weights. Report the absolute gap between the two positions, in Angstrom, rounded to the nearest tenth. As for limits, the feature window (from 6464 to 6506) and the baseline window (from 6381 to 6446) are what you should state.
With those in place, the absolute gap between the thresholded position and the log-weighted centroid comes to 18.2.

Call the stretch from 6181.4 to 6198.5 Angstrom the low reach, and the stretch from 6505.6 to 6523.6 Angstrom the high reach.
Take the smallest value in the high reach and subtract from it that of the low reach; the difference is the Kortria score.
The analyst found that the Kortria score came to -1.4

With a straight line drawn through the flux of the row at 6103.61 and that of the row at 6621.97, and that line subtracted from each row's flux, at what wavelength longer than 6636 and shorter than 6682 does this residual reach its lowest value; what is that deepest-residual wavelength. 6649.47 Angstrom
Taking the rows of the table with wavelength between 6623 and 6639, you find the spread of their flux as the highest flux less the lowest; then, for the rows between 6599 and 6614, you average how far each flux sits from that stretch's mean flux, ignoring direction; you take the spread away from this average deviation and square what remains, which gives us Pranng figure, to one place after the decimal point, 0.8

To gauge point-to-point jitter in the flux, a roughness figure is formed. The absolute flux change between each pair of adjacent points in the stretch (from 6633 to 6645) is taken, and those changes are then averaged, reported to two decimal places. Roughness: 0.18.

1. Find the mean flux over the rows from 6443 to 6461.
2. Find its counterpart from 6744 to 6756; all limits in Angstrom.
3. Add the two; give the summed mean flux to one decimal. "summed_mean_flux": 46.3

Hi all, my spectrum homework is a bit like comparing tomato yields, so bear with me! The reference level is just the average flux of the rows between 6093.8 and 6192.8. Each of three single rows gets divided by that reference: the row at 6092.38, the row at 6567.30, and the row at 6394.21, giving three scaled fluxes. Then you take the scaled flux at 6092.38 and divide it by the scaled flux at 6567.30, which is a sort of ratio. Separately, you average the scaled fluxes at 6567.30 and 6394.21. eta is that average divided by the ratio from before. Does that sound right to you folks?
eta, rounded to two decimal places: 0.55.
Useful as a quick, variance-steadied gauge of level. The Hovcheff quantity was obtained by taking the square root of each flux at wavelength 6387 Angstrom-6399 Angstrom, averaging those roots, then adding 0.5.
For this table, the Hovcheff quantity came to 5.39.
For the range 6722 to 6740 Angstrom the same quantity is 5.23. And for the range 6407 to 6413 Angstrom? 5.44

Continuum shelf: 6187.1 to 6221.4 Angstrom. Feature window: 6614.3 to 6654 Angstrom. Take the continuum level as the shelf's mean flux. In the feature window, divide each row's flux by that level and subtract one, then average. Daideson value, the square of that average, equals 0.0047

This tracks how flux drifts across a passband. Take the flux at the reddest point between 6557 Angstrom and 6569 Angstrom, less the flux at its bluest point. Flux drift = -5.1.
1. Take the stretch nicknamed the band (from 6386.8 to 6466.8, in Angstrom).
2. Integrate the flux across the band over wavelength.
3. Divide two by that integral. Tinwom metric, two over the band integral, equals 0.0011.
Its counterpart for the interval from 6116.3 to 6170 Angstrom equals 0.0015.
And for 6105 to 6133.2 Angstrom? 0.0028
